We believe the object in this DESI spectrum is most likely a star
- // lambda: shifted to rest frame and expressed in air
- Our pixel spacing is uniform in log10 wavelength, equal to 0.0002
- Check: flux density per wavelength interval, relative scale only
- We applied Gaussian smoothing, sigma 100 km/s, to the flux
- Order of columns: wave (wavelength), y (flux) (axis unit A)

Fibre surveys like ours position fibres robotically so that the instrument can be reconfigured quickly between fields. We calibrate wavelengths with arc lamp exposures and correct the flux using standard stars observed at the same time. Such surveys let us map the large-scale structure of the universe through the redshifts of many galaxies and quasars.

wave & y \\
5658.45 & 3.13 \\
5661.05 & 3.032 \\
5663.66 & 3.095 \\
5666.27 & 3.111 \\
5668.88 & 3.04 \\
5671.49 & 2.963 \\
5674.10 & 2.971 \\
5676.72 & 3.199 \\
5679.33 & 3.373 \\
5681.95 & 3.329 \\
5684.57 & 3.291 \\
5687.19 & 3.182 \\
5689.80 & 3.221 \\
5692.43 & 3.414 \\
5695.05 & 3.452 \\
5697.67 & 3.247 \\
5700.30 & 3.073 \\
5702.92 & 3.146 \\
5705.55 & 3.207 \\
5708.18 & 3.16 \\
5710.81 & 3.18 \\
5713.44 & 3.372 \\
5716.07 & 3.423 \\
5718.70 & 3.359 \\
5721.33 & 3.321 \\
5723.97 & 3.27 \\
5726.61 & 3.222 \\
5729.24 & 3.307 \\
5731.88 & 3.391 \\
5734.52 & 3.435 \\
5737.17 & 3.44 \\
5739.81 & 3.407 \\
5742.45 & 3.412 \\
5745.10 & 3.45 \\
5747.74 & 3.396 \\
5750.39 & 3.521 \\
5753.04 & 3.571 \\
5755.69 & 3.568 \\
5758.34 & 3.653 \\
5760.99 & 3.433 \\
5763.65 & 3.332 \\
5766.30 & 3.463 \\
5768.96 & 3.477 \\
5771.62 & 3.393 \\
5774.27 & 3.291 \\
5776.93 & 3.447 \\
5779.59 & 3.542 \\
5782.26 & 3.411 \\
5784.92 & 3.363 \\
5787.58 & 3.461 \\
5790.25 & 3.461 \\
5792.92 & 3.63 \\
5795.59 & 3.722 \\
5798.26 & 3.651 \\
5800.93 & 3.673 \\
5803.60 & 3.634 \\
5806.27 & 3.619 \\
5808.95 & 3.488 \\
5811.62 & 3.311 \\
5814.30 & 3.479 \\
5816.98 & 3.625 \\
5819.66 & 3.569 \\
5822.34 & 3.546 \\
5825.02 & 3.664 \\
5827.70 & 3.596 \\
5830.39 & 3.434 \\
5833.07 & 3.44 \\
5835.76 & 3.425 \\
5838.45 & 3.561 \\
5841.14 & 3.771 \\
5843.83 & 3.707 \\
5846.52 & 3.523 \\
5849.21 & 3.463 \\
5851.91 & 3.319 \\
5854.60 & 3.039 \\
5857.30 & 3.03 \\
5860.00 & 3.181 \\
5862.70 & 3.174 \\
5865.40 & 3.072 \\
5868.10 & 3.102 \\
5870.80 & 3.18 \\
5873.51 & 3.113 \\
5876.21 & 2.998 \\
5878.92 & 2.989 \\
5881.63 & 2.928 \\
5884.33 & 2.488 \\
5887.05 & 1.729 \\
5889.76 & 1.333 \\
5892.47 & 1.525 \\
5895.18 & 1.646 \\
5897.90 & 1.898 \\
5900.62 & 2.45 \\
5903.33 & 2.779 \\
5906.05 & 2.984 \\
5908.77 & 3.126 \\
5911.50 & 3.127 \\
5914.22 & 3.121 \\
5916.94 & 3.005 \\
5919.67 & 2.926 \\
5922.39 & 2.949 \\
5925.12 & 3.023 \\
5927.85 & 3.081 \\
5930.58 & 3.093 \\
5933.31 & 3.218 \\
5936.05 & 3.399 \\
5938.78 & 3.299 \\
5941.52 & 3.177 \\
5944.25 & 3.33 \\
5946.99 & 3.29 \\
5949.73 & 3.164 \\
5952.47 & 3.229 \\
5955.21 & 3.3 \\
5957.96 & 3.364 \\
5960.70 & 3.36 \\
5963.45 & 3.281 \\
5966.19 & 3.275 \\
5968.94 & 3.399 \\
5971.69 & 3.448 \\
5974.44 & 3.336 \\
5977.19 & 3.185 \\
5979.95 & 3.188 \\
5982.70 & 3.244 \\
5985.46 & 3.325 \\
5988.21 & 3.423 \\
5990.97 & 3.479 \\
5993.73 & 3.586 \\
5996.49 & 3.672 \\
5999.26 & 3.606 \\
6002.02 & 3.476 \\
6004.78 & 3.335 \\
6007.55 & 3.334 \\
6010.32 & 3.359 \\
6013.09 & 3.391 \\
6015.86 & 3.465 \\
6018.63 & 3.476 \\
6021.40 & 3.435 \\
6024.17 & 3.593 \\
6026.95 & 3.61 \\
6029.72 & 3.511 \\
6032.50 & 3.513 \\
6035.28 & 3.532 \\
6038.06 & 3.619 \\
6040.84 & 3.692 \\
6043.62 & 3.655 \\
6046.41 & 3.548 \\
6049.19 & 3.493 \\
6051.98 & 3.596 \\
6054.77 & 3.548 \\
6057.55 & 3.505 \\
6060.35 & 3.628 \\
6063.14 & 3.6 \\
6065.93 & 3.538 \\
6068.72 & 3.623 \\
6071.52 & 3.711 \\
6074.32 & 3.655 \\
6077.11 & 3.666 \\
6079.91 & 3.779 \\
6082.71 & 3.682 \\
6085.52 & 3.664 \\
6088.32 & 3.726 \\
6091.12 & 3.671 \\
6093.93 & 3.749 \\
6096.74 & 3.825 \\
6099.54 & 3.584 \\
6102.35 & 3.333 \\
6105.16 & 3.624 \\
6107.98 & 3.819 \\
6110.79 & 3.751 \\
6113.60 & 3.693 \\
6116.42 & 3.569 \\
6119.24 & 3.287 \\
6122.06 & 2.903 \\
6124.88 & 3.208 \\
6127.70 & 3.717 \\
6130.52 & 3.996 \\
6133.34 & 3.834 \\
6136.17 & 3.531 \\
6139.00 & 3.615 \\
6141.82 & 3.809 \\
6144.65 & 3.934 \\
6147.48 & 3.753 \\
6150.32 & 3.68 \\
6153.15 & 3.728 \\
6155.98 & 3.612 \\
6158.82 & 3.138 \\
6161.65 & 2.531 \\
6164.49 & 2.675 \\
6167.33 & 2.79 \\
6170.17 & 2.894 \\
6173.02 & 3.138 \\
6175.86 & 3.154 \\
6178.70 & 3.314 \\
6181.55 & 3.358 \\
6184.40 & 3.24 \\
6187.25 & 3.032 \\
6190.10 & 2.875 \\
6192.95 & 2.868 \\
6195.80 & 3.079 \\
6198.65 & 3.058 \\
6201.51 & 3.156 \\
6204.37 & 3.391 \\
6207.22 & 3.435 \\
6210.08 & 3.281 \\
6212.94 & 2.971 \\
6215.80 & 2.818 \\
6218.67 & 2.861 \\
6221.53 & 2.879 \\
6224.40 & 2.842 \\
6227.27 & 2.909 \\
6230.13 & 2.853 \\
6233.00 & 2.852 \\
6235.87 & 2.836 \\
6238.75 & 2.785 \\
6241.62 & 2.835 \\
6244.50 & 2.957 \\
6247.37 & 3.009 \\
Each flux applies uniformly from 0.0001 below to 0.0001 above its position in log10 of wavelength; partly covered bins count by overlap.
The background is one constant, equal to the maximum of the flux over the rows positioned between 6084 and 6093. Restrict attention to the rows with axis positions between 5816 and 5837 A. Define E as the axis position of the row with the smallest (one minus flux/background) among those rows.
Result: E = 5825.02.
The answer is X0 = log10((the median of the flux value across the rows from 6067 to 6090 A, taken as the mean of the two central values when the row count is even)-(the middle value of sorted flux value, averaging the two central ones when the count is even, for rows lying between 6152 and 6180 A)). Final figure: -0.3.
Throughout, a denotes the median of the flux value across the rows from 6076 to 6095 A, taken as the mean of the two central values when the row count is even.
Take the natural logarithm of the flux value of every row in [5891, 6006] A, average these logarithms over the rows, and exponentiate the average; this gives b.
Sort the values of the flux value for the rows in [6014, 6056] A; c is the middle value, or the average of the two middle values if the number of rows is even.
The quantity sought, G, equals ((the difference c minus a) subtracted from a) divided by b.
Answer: 1.24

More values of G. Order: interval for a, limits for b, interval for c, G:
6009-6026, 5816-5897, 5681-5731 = 1.22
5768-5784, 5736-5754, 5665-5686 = 1.07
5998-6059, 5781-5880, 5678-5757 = 1.07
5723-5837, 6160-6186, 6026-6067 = 1.13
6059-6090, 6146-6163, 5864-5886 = 1.27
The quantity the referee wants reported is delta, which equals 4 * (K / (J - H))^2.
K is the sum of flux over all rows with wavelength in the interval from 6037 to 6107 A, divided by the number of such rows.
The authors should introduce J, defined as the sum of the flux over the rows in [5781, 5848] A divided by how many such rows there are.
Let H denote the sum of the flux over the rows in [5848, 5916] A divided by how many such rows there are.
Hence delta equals 83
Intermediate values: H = 2.75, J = 3.55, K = 3.63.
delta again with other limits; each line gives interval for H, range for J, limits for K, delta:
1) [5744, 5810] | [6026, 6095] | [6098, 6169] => 3701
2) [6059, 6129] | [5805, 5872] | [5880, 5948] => 865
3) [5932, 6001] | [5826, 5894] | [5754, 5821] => 553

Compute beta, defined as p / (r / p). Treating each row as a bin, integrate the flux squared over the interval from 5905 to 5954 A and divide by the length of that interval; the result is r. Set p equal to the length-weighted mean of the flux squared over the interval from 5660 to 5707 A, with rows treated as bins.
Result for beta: 10.5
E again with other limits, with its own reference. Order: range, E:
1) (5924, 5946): 5936.05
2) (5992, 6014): 5996.49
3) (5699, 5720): 5716.07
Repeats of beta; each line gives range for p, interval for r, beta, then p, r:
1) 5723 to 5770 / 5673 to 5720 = 13.1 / 11.8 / 10.6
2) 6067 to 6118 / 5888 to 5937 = 23.8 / 13.5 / 7.6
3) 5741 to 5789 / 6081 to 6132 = 10.9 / 11.9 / 13.0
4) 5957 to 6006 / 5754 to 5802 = 10.8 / 11.5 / 12.3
